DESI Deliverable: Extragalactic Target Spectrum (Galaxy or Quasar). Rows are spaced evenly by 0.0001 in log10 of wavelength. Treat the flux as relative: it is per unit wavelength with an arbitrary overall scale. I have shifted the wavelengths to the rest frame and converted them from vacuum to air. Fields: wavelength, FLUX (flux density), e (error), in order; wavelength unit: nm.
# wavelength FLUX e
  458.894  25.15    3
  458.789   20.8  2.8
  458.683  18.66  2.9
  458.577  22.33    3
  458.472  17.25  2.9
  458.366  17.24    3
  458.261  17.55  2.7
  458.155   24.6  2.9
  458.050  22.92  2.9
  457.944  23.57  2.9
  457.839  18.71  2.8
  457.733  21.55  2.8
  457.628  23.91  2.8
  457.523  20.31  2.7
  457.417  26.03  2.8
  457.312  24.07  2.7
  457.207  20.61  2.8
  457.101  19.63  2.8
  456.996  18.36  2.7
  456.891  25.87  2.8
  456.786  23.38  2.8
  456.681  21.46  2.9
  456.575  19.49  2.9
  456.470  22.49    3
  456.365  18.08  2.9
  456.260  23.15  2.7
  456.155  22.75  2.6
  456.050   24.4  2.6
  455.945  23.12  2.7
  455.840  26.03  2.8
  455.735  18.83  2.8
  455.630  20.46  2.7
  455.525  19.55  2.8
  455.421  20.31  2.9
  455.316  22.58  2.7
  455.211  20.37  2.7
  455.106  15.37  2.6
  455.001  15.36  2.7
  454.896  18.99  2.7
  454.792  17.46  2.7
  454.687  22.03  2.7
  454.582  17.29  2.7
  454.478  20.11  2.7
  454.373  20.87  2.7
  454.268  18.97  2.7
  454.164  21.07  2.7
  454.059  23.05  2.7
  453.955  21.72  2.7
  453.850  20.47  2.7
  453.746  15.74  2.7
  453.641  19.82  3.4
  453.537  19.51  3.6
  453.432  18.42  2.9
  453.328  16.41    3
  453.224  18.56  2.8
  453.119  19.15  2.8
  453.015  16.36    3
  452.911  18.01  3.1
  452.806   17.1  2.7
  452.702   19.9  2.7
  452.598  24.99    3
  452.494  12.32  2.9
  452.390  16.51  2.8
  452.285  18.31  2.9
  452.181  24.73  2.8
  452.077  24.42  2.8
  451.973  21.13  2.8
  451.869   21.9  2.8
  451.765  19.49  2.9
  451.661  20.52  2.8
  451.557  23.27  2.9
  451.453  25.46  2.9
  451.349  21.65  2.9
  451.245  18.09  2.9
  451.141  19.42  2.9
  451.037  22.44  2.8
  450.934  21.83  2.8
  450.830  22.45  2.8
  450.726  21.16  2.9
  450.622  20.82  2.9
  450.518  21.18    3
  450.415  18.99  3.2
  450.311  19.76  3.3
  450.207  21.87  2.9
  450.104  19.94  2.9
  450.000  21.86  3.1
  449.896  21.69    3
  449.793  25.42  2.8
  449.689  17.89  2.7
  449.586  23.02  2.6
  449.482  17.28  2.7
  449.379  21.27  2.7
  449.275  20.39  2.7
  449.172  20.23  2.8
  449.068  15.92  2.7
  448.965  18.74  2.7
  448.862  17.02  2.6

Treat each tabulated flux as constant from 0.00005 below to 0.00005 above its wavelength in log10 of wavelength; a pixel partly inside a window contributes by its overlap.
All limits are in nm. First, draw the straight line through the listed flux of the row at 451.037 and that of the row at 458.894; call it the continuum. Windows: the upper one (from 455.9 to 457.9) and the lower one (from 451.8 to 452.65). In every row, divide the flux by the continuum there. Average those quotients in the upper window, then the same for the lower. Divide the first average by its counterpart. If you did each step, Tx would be 1.00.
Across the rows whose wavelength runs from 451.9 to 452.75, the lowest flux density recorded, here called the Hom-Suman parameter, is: 12.32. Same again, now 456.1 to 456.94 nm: 18.08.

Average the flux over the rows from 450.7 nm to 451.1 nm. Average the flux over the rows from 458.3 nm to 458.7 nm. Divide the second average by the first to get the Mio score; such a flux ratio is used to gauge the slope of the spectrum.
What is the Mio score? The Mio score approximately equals 0.86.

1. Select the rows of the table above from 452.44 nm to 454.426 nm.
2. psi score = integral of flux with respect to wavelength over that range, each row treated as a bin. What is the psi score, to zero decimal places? 38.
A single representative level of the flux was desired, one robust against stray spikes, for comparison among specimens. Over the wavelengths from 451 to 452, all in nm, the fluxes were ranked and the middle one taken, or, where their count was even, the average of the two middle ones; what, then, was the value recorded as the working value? 21.4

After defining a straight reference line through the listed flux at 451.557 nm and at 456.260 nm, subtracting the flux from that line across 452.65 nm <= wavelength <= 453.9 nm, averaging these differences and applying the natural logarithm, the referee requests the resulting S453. 1.6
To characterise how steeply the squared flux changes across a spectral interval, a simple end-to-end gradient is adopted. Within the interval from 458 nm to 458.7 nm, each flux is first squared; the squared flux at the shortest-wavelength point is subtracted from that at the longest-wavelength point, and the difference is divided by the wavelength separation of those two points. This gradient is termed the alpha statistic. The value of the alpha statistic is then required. -280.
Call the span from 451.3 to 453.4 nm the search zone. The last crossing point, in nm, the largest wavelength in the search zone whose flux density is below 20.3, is 453.328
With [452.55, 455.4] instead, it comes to 455.106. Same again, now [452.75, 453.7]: 453.641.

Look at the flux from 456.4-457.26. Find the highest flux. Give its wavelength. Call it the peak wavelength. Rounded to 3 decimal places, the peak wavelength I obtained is 456.891 nm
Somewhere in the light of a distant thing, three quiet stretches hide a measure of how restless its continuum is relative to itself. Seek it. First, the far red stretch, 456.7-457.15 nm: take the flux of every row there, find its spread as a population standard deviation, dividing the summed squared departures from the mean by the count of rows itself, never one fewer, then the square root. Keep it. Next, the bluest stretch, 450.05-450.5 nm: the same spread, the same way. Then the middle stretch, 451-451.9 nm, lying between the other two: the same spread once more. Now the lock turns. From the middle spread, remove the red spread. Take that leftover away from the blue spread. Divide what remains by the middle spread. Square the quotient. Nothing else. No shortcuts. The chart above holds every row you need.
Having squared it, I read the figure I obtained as 0.8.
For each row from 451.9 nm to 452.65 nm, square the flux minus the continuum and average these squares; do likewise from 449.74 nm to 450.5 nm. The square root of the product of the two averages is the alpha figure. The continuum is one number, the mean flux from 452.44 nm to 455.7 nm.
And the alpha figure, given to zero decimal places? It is 14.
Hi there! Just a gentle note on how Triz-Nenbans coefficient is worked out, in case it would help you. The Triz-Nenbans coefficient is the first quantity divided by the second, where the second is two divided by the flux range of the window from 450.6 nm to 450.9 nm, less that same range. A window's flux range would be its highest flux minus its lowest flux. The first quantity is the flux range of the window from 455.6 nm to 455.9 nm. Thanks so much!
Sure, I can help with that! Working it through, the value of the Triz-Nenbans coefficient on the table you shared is -17.9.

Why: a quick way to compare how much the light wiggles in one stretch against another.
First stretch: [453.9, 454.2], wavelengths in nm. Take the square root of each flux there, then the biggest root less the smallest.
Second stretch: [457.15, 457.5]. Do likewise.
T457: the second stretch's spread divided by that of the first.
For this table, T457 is 2.7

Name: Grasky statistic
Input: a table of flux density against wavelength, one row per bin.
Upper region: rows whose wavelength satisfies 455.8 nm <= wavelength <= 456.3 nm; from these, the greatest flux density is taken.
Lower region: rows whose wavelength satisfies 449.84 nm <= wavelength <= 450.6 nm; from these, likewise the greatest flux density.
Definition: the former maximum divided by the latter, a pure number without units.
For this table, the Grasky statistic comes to 1.19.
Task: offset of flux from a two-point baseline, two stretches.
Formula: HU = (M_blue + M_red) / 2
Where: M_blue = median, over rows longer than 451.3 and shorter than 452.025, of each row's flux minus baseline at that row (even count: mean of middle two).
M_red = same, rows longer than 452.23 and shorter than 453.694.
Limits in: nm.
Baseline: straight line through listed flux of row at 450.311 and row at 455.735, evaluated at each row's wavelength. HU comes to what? 0.55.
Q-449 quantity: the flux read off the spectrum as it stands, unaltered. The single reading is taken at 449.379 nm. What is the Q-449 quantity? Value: 21.27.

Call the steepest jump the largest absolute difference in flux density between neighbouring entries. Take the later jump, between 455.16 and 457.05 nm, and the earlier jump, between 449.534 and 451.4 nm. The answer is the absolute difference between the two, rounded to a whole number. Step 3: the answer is 0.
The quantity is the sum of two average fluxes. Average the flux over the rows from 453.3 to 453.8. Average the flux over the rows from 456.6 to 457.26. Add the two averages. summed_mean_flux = 39.5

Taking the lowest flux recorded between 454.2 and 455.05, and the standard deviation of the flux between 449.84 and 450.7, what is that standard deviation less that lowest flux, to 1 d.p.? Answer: -14.3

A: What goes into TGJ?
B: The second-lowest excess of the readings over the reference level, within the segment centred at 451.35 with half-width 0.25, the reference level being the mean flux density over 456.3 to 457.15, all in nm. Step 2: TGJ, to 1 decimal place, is -1.7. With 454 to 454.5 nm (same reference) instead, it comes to -1.0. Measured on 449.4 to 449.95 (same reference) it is -3.2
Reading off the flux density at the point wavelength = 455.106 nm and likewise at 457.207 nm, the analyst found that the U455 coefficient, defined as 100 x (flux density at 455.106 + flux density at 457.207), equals 3598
